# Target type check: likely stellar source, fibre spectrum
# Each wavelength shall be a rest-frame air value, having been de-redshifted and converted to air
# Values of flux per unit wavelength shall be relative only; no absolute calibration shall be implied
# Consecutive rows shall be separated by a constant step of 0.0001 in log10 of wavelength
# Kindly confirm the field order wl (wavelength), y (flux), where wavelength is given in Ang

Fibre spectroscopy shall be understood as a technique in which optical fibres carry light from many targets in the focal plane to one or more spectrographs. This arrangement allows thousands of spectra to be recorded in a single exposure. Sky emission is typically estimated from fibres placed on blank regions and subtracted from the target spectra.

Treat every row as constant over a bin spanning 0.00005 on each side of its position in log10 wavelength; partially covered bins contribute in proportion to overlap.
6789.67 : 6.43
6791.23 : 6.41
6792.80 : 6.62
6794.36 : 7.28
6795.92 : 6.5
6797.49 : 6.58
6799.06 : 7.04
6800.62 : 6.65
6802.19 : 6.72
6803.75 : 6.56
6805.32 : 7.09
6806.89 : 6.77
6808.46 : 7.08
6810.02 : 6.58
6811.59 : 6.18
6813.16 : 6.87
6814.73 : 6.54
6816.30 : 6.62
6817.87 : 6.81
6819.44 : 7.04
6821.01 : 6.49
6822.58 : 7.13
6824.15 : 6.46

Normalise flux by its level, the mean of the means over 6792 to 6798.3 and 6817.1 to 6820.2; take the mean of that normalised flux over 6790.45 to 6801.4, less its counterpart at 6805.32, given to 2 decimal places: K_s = -0.05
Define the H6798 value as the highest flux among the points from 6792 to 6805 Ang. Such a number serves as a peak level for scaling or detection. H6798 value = 7.28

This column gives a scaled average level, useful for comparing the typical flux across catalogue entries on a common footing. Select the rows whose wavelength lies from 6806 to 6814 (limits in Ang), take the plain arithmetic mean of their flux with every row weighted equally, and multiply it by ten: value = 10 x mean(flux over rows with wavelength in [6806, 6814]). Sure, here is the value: 67.0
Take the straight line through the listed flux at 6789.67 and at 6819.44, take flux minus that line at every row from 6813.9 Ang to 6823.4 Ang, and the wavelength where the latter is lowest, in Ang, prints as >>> 6821.01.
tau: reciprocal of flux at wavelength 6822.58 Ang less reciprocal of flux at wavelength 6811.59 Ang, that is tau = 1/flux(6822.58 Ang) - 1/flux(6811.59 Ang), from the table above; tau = -0.022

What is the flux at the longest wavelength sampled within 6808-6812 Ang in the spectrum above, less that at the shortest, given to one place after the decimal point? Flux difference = -0.9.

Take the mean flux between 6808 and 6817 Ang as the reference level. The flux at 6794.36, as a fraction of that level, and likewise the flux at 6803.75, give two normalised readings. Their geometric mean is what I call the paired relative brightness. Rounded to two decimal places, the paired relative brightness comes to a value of 1.04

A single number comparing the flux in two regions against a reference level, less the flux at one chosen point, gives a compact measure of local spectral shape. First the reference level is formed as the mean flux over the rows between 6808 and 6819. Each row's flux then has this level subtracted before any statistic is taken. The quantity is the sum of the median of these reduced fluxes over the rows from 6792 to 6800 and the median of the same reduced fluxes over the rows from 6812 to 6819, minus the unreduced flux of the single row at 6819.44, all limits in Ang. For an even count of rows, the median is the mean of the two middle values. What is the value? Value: -7.0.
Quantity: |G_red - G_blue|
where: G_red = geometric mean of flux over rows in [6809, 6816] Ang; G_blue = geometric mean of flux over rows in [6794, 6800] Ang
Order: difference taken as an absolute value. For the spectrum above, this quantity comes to 0.305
